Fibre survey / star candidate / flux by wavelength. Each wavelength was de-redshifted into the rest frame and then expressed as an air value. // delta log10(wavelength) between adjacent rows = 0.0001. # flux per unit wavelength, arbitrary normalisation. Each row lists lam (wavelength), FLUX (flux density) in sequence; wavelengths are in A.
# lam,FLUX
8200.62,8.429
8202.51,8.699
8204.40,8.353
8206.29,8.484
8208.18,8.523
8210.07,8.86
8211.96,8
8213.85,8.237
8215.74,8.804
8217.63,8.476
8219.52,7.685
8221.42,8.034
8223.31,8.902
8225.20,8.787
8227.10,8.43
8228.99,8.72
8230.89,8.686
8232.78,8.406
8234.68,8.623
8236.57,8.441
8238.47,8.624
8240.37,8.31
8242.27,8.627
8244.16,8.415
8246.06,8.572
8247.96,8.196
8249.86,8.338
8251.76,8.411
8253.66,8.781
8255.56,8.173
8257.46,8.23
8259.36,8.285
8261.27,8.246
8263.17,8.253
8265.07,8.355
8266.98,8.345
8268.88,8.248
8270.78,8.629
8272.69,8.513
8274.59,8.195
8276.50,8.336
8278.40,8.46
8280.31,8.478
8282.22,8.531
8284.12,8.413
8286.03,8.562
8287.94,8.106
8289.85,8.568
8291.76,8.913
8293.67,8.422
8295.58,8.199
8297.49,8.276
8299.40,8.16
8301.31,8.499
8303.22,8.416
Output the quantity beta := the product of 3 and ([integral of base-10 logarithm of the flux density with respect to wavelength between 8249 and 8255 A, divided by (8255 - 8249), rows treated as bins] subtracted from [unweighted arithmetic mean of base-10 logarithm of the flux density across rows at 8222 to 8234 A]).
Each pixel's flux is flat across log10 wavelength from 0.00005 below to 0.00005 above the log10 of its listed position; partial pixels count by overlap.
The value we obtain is 0.025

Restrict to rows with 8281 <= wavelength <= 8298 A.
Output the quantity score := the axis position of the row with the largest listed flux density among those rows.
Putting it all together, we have 8291.76 A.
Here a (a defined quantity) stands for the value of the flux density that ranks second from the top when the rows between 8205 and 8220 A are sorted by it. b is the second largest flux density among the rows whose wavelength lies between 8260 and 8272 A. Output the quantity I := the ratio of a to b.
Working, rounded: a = 8.804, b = 8.355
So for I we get 1.05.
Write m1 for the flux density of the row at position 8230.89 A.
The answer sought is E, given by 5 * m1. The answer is 43.4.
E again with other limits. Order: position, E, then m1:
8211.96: 40.0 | 8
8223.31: 44.5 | 8.902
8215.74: 44.0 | 8.804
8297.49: 41.4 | 8.276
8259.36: 41.4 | 8.285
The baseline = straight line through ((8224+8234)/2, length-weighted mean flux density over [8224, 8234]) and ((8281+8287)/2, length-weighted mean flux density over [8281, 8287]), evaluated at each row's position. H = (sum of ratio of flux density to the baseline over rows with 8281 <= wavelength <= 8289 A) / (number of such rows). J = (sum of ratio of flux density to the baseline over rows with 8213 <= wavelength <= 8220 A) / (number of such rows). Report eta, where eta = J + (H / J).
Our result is 1.99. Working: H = 0.99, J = 0.96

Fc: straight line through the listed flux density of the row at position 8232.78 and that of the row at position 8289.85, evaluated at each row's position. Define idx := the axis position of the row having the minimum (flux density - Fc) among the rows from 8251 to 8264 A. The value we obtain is 8255.56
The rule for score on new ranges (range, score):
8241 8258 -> 8253.66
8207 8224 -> 8223.31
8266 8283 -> 8270.78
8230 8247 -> 8230.89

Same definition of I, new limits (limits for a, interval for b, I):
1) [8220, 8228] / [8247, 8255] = 1.04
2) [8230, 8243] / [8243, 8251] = 1.03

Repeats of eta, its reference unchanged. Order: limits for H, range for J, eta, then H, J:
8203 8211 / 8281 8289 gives 1.99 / 0.99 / 0.99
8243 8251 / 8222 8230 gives 1.98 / 0.98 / 1.01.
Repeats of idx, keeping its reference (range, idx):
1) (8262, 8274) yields 8268.88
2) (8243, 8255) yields 8247.96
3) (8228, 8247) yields 8240.37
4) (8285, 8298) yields 8287.94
